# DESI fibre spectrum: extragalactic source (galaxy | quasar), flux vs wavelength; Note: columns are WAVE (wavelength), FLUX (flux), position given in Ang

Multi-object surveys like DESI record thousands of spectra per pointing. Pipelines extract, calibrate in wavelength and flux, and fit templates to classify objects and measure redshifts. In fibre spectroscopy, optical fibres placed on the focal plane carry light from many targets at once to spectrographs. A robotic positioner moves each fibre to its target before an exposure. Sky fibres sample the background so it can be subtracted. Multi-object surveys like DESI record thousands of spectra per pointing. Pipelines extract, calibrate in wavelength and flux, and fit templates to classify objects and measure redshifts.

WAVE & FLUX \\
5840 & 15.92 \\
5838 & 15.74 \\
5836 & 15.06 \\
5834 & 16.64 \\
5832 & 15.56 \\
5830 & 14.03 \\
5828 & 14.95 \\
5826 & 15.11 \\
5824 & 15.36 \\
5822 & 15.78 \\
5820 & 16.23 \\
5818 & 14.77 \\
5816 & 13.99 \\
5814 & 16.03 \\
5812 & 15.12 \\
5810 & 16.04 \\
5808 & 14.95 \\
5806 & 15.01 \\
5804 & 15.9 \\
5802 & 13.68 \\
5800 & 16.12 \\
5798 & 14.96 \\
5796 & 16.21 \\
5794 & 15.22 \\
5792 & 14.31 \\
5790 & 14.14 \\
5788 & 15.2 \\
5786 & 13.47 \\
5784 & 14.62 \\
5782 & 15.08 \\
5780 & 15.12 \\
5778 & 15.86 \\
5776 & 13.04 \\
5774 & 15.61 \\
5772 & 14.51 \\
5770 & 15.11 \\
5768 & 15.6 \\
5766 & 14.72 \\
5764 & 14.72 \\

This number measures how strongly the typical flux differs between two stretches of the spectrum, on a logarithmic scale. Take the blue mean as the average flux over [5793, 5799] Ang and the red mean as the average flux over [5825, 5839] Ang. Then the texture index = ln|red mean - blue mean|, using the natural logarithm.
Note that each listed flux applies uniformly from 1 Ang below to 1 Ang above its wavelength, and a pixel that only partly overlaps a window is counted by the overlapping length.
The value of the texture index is -1.8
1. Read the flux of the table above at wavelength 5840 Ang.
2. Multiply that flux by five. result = 79.6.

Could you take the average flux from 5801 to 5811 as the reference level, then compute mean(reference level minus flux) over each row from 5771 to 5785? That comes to 0.28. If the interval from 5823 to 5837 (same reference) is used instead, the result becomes -0.13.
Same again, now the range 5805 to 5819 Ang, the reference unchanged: -0.01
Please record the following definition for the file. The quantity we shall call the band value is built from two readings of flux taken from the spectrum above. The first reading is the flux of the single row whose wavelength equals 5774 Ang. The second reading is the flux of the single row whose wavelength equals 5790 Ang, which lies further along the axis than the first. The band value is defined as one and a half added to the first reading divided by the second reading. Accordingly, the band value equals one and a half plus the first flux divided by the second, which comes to 2.60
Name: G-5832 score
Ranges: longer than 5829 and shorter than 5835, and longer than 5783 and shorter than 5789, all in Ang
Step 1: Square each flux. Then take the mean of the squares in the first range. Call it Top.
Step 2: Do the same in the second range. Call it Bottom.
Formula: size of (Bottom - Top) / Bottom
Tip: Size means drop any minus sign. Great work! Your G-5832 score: 0.14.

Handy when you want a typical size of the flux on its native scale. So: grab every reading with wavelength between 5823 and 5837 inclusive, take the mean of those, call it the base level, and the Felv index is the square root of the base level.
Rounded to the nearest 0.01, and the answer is 3.90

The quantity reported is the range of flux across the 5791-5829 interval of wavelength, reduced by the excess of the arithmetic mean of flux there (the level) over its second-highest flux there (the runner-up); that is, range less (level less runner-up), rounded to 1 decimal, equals 3.5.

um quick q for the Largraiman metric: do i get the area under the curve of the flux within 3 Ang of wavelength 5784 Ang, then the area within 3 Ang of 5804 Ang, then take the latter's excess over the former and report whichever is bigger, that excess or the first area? 86.3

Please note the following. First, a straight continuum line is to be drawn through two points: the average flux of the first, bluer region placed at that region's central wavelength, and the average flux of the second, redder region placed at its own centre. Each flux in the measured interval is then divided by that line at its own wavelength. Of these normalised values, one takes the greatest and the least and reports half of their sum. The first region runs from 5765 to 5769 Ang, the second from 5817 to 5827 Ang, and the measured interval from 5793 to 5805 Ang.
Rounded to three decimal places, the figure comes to 0.975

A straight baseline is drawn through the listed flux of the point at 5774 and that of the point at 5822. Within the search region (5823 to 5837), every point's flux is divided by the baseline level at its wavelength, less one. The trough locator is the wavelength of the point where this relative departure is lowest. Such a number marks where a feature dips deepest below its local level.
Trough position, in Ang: 5830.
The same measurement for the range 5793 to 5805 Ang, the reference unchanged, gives 5802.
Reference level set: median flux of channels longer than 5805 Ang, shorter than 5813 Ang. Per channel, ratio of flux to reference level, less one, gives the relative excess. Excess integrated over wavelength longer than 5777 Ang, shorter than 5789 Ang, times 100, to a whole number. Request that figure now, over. -14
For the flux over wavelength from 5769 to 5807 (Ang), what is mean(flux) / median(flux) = 0.988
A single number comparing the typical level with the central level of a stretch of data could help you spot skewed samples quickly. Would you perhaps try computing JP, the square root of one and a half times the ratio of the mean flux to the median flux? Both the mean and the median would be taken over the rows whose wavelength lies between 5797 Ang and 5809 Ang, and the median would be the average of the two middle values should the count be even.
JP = 1.23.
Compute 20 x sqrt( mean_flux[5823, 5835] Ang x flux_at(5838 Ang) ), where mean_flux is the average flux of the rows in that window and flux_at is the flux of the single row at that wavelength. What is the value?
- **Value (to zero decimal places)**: 310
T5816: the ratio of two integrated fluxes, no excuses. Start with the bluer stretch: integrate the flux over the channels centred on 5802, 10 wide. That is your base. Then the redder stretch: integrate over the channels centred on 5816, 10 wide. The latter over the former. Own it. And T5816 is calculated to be 1.01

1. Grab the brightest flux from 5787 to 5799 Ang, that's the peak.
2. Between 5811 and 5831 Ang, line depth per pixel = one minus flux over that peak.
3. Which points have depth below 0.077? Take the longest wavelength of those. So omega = 5826 Ang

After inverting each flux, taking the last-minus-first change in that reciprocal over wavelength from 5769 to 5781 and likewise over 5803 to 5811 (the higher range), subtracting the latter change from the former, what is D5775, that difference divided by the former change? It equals -12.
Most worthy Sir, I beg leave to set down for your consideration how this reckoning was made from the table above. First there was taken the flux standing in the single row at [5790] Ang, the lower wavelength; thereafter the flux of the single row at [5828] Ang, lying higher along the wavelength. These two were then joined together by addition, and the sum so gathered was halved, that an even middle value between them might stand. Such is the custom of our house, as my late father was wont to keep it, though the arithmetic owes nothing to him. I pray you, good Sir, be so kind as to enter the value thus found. 14.5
